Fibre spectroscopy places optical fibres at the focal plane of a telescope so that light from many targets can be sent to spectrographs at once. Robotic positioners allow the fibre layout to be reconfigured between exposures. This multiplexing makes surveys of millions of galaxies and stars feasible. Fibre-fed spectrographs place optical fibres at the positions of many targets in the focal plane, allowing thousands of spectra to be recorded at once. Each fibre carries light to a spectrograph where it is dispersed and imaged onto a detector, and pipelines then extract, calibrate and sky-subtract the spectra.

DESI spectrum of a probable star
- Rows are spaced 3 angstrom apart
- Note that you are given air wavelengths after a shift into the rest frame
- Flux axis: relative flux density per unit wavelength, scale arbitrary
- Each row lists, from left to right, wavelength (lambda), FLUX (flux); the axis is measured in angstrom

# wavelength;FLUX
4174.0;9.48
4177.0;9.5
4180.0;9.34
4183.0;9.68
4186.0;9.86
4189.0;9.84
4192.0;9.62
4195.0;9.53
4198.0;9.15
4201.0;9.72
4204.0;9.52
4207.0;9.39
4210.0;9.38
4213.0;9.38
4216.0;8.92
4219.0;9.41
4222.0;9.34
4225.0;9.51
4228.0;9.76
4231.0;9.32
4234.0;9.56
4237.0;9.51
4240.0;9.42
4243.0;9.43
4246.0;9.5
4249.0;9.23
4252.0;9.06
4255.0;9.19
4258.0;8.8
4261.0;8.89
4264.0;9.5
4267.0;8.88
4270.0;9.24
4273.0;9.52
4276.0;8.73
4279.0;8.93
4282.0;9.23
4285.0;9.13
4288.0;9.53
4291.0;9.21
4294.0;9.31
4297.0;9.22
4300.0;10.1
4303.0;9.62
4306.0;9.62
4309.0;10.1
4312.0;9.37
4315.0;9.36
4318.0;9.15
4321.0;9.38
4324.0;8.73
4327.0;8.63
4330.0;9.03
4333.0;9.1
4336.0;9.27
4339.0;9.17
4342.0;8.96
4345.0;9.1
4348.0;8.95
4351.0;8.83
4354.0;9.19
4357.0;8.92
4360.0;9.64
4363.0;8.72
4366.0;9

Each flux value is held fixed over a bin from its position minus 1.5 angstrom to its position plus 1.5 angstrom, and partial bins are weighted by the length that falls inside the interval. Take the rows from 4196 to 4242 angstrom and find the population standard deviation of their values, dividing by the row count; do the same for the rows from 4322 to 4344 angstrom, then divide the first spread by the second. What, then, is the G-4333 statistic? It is 0.93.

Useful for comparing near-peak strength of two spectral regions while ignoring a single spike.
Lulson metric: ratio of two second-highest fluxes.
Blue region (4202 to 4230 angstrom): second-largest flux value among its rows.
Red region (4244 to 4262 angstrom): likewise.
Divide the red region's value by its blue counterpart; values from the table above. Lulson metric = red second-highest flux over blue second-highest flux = 0.970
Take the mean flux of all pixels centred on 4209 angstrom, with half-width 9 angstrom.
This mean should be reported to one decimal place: 9.4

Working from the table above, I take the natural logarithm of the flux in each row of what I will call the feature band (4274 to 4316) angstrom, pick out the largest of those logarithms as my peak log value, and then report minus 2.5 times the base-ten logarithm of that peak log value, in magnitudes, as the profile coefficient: -0.910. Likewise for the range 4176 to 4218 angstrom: -0.899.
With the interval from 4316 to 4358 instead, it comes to -0.875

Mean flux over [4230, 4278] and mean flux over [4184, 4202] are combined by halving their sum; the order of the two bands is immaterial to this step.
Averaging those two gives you 9.43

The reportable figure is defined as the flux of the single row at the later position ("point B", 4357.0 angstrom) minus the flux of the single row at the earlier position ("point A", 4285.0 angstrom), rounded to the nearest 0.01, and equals -0.21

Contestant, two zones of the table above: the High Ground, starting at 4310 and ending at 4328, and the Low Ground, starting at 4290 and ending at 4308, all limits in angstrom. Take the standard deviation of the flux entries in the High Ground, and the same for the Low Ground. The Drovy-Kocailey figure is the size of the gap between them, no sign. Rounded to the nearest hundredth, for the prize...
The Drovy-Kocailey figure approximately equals 0.00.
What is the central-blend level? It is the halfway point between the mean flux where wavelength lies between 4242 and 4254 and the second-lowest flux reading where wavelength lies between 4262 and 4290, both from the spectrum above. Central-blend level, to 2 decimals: 9.09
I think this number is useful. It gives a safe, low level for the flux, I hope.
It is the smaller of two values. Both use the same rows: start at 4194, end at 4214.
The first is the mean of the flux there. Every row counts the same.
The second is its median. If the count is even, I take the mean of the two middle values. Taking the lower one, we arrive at 9.39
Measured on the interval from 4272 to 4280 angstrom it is 8.93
